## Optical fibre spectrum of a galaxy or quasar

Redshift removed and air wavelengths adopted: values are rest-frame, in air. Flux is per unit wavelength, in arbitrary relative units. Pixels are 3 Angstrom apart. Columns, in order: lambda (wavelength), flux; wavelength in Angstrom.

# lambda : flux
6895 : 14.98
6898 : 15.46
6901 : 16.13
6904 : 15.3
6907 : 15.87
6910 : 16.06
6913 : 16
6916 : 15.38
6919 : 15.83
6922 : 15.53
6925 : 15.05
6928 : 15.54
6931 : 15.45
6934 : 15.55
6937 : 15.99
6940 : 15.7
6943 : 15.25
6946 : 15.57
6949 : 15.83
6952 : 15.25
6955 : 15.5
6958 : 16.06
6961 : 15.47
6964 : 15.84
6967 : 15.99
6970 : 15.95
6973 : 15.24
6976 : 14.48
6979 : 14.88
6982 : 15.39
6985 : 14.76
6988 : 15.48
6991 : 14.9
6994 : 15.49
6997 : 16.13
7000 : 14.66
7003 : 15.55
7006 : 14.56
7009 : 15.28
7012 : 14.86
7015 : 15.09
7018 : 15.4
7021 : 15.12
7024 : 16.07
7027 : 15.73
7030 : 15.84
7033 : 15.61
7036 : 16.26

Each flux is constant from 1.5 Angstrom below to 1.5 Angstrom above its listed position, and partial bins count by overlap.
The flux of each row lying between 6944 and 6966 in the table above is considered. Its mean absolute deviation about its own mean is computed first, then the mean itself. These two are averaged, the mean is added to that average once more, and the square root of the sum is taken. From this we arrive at 4.86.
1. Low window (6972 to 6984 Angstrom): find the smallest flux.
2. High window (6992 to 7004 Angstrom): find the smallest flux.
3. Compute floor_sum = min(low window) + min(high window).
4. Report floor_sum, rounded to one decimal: 29.1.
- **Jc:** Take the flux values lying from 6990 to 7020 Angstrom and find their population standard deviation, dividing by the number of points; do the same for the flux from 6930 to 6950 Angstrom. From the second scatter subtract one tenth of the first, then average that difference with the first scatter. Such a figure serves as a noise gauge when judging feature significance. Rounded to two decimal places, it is 0.32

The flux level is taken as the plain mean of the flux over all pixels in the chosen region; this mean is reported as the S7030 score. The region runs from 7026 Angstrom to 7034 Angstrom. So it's 15.73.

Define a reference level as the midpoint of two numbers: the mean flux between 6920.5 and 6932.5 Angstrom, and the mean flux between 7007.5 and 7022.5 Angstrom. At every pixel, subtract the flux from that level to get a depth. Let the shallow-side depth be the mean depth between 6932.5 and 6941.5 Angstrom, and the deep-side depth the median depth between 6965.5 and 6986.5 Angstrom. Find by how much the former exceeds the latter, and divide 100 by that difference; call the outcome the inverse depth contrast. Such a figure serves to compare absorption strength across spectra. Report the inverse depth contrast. -197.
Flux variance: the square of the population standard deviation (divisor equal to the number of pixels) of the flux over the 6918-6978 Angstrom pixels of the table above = 0.14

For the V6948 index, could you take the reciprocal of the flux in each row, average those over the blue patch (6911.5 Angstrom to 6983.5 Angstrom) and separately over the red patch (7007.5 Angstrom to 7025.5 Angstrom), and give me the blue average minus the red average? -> -0.0010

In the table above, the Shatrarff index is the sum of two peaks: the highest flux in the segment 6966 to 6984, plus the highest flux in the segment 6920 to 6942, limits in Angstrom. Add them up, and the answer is 32.0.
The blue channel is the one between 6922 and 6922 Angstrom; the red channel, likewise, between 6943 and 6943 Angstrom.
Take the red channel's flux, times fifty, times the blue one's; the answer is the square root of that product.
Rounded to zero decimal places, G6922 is 109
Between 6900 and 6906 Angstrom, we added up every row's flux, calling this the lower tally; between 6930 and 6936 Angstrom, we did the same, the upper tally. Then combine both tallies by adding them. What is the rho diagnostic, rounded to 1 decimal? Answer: 62.4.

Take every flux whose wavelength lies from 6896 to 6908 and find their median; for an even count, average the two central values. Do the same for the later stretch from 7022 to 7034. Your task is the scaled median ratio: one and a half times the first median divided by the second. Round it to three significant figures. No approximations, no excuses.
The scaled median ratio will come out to 1.49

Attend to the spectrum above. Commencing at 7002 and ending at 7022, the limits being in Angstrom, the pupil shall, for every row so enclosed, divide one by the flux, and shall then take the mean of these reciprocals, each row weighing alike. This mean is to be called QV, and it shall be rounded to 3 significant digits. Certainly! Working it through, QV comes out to 0.0662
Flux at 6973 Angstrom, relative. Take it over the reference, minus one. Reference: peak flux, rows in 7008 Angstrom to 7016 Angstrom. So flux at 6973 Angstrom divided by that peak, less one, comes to 0.00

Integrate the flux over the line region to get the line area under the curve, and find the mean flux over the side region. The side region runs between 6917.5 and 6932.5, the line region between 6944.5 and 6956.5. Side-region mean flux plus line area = 202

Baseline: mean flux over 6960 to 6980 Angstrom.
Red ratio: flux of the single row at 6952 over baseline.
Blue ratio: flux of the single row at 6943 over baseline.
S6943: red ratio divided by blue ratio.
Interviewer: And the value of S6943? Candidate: 1.00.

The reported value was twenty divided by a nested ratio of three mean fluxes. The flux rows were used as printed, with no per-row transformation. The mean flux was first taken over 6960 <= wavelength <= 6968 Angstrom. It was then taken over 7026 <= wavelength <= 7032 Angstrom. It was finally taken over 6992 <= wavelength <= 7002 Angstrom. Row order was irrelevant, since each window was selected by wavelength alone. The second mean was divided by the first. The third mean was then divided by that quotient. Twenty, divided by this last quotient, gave 1.30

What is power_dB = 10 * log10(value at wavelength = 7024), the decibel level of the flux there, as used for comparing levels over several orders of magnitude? 12.06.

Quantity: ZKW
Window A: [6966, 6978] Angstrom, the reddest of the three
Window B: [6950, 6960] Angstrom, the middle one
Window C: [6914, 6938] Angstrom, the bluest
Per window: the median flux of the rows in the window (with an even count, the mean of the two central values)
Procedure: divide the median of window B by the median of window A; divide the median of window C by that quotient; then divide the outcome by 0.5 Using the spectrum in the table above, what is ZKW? 31.3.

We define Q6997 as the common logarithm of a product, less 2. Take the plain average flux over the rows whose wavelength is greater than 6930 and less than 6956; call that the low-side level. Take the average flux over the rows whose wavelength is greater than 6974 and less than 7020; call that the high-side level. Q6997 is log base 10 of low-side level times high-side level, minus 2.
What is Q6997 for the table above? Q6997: 0.372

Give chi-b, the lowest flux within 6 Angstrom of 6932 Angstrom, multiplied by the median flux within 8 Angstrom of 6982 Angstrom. 230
